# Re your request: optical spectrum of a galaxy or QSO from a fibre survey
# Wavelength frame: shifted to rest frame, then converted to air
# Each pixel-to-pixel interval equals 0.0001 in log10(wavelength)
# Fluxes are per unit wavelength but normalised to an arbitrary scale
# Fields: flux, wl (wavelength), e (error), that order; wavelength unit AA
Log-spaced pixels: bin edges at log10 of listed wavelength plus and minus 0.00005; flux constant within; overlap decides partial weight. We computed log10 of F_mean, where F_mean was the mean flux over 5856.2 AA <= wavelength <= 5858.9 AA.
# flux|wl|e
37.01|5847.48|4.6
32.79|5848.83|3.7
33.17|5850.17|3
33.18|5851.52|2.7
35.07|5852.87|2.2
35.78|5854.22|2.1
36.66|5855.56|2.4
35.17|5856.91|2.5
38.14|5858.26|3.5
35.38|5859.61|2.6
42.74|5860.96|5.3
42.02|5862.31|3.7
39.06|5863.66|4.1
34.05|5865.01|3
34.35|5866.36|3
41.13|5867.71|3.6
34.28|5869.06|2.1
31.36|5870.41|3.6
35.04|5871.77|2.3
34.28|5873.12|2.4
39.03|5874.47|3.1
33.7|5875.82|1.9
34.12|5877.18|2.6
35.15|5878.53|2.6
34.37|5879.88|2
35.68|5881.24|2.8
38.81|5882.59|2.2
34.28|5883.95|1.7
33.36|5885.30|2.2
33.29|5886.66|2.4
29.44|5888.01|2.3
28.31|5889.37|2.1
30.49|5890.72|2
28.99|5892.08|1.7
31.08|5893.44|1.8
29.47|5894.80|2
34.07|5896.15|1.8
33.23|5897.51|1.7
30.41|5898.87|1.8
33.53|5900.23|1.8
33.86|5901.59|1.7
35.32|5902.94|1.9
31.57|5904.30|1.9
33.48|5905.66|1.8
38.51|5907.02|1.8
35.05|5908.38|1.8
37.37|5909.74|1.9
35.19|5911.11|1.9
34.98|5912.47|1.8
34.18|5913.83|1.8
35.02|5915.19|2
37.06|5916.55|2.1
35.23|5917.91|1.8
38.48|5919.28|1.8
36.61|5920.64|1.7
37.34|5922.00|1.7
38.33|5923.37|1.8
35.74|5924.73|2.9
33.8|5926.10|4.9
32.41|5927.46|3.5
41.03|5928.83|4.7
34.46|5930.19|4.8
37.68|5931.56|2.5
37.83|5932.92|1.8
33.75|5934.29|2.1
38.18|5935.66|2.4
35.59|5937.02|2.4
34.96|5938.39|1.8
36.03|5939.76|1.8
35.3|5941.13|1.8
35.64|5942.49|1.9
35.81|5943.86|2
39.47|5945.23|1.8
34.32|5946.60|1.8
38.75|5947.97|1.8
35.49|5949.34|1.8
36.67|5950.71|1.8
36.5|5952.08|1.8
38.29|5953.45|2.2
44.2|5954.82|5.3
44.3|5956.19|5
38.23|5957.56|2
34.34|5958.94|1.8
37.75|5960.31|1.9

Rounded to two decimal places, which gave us 1.56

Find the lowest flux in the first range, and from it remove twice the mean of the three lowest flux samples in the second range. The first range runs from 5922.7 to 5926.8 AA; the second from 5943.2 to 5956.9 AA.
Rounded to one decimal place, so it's -36.6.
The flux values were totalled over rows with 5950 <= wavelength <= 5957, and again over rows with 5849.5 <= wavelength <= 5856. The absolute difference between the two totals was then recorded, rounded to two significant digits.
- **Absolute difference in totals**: 26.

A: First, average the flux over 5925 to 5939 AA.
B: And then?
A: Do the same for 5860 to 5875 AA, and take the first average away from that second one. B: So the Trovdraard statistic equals 1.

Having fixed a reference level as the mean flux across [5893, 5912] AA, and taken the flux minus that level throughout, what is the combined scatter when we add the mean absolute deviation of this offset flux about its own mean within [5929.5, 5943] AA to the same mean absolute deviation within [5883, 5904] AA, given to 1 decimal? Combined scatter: 3.2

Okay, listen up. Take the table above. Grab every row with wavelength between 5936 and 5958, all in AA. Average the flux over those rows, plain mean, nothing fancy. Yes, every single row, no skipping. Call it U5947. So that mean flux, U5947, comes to 37.5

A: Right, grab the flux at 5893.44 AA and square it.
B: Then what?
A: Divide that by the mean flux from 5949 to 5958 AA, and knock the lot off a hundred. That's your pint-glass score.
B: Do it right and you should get 75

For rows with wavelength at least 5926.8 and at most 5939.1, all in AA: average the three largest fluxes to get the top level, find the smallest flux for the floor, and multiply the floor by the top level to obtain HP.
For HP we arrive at 1264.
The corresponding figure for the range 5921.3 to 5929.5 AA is 1261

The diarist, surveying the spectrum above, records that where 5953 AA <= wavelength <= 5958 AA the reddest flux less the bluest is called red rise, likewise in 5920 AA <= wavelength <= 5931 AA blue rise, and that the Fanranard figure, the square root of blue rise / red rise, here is 6.0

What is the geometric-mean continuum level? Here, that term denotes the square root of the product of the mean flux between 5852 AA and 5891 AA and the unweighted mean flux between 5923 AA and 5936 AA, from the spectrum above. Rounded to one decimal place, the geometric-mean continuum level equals 35.8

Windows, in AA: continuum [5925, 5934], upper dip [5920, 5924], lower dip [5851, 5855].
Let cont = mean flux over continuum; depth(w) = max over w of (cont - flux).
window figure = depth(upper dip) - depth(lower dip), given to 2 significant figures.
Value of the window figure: -3.4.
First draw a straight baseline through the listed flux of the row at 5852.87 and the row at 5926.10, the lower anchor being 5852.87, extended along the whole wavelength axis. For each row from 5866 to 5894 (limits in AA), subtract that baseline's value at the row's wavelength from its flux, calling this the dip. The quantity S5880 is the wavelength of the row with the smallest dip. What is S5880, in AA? 5889.37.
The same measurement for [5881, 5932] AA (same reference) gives 5889.37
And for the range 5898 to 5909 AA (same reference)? 5898.87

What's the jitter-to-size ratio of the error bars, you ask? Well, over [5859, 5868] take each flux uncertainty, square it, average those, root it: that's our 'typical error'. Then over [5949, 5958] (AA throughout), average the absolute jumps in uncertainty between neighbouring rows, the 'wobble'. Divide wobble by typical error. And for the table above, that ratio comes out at 0.31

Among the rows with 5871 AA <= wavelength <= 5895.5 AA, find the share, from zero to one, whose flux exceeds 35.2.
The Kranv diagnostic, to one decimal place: 0.2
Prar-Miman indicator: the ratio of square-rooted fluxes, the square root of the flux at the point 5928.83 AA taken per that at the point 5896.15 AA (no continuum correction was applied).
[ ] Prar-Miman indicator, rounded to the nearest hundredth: 1.10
